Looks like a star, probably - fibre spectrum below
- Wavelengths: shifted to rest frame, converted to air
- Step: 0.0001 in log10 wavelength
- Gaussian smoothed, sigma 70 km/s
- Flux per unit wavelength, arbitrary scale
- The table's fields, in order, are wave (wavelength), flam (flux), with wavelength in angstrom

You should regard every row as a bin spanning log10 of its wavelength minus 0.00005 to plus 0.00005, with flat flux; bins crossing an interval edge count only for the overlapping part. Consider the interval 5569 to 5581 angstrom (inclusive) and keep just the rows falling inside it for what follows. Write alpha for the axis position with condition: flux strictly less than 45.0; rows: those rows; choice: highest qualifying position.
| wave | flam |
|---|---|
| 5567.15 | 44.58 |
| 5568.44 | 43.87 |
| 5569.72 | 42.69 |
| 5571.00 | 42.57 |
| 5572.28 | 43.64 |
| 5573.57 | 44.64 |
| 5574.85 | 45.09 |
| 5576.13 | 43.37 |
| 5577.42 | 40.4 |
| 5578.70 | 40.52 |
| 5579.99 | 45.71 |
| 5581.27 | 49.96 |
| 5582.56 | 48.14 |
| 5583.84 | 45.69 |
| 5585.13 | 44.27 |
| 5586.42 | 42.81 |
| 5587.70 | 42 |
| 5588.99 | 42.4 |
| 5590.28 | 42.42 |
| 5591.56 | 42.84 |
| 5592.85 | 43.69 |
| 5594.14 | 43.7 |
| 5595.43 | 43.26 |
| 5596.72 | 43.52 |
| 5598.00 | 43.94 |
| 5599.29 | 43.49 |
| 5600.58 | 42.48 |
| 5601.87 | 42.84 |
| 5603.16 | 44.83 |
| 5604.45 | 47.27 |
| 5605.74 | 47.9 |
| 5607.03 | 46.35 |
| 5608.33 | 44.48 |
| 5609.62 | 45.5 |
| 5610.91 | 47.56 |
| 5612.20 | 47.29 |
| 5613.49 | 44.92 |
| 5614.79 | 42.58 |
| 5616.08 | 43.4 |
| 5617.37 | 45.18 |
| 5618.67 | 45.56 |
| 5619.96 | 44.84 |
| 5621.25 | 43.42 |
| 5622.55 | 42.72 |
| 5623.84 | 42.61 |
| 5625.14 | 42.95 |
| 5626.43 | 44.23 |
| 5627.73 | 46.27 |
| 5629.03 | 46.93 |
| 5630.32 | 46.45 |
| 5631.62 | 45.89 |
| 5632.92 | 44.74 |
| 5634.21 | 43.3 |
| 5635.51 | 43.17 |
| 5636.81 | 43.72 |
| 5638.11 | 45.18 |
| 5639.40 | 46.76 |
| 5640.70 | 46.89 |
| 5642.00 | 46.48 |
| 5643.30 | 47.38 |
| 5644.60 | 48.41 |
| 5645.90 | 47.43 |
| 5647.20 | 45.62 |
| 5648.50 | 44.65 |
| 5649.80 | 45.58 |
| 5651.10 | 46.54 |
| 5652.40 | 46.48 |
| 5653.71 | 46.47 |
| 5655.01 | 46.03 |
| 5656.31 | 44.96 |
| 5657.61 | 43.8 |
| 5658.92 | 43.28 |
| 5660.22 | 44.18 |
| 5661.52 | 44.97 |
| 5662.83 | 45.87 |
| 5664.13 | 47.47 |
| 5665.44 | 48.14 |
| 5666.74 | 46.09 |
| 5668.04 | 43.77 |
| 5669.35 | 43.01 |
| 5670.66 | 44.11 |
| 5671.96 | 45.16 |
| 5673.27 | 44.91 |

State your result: 5578.70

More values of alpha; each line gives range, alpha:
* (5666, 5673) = 5670.66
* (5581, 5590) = 5588.99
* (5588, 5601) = 5600.58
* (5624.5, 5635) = 5634.21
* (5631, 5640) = 5636.81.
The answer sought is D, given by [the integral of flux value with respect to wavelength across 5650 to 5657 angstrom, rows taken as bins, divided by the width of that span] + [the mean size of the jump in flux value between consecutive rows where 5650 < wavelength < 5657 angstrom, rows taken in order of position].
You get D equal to 46.4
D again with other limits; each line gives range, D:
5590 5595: 43.7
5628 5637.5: 45.6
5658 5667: 46.8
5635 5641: 46.0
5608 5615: 47.2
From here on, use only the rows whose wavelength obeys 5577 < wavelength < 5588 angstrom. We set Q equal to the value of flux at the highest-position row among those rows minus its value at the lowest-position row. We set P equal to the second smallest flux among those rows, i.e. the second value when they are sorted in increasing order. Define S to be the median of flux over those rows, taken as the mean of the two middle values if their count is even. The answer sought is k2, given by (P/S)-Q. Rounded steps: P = 40.52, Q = 1.6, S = 44.3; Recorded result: -0.7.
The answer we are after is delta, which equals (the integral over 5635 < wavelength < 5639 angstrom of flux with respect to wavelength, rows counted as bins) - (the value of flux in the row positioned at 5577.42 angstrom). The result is 137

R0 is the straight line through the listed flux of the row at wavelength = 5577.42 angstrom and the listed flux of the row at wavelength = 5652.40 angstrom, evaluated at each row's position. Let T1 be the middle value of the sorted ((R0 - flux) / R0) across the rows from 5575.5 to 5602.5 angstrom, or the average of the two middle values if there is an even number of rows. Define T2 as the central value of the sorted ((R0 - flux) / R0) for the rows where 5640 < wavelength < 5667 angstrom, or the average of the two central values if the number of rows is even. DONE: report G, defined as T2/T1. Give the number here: -0.3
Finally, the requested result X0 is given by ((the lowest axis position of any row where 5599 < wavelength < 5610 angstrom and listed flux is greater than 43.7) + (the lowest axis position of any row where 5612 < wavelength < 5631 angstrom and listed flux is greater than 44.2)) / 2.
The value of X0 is 5607.7 angstrom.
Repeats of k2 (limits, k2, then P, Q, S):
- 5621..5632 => -1.5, 42.72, 2.5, 44.2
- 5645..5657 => 3.4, 44.96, -2.5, 46.0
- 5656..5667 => -0.2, 43.8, 1.1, 45.0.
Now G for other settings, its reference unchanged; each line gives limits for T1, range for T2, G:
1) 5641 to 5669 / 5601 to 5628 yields -2.6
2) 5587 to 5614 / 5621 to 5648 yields -0.1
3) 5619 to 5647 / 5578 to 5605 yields 2.2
